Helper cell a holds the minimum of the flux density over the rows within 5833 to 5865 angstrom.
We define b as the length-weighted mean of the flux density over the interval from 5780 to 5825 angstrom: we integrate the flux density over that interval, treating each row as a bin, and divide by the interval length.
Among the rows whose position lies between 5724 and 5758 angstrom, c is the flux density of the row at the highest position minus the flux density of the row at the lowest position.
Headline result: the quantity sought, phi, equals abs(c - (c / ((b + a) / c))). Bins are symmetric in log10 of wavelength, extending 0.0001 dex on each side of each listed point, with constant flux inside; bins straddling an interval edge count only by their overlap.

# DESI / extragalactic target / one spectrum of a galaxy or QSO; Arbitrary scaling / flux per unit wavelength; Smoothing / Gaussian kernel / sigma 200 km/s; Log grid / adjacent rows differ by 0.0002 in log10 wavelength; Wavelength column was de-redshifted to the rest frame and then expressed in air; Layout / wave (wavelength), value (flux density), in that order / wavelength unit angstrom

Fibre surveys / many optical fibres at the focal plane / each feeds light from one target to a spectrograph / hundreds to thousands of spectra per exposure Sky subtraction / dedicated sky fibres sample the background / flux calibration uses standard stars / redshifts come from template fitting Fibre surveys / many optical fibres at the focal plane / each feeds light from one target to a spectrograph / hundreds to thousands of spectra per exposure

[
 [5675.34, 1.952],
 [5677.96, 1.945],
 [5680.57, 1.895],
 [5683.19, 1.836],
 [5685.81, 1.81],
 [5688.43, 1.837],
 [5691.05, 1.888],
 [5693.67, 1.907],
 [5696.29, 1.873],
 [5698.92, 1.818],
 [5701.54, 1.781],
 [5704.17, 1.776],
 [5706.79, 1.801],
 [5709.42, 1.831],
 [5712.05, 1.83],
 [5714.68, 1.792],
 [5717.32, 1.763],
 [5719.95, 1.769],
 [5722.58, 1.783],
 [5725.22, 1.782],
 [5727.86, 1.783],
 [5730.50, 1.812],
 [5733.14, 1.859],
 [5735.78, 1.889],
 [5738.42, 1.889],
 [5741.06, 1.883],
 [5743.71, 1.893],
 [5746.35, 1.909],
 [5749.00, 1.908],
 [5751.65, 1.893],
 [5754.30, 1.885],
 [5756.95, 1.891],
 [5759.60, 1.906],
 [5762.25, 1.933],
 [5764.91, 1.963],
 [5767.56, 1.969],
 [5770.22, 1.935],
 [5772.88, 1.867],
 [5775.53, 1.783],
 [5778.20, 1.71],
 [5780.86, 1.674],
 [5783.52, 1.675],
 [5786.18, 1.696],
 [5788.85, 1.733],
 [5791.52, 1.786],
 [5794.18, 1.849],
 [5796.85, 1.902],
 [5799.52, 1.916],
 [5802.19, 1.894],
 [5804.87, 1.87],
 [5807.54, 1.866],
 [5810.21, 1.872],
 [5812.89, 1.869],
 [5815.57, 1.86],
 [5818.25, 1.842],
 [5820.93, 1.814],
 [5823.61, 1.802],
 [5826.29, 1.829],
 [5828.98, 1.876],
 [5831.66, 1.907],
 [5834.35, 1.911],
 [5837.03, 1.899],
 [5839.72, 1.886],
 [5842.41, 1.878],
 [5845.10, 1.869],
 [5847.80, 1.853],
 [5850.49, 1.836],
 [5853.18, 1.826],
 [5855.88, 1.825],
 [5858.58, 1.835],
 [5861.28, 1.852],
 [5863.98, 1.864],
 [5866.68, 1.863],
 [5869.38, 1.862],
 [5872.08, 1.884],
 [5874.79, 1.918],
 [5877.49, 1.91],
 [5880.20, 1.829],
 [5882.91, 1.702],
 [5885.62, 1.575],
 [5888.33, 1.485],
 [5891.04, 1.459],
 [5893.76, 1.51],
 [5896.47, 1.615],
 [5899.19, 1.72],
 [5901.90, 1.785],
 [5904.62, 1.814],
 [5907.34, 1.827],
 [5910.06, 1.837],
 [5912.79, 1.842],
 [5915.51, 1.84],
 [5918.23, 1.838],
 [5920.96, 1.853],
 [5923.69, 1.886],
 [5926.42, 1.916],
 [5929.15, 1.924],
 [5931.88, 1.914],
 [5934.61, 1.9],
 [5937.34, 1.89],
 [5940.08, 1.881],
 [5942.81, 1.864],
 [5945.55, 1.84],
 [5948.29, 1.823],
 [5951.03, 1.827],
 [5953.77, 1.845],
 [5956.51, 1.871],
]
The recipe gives 0.11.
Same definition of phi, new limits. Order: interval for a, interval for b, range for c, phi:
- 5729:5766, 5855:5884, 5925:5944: 0.05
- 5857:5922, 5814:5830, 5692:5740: 0.02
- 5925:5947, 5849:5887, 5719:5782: 0.10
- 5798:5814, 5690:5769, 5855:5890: 0.37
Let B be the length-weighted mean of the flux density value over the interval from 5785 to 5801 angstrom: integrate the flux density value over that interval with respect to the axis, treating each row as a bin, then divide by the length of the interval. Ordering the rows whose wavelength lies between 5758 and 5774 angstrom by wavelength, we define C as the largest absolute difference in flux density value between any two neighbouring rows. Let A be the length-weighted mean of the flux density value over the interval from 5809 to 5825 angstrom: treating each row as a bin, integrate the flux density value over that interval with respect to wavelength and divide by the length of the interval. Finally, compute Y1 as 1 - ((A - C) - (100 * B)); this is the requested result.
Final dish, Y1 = 180.8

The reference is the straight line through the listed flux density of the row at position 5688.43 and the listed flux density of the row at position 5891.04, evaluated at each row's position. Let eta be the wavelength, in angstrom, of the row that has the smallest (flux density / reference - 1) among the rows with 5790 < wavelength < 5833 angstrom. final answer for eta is 5791.52 angstrom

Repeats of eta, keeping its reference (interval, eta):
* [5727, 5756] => 5727.86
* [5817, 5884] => 5823.61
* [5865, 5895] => 5891.04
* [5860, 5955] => 5891.04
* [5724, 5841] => 5780.86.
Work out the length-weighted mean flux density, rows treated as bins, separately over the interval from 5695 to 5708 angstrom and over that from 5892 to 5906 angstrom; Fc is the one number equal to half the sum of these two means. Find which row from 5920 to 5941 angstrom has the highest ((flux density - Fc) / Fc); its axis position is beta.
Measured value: 5929.15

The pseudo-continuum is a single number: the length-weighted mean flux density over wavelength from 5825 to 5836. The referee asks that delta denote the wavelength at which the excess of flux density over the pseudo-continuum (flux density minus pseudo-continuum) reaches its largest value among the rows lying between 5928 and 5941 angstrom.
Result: 5929.15 angstrom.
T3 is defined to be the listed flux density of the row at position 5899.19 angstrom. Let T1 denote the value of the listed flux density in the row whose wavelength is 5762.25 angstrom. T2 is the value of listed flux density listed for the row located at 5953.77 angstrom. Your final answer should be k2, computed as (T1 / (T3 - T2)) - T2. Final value -17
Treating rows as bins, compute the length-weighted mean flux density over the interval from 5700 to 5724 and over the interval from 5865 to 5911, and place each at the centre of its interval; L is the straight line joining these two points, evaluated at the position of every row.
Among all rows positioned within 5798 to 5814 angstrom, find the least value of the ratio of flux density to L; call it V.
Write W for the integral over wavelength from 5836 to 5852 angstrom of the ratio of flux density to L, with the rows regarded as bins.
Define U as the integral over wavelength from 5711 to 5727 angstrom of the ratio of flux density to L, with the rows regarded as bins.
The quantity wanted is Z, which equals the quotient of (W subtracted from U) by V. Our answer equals -1.0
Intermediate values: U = 16.0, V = 1.06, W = 17.1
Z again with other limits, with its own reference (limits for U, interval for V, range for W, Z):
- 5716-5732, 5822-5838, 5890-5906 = 0.7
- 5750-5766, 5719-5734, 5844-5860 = 0.4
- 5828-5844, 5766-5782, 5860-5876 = 0.1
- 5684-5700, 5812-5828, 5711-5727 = 0.5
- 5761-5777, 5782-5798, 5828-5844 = -0.1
